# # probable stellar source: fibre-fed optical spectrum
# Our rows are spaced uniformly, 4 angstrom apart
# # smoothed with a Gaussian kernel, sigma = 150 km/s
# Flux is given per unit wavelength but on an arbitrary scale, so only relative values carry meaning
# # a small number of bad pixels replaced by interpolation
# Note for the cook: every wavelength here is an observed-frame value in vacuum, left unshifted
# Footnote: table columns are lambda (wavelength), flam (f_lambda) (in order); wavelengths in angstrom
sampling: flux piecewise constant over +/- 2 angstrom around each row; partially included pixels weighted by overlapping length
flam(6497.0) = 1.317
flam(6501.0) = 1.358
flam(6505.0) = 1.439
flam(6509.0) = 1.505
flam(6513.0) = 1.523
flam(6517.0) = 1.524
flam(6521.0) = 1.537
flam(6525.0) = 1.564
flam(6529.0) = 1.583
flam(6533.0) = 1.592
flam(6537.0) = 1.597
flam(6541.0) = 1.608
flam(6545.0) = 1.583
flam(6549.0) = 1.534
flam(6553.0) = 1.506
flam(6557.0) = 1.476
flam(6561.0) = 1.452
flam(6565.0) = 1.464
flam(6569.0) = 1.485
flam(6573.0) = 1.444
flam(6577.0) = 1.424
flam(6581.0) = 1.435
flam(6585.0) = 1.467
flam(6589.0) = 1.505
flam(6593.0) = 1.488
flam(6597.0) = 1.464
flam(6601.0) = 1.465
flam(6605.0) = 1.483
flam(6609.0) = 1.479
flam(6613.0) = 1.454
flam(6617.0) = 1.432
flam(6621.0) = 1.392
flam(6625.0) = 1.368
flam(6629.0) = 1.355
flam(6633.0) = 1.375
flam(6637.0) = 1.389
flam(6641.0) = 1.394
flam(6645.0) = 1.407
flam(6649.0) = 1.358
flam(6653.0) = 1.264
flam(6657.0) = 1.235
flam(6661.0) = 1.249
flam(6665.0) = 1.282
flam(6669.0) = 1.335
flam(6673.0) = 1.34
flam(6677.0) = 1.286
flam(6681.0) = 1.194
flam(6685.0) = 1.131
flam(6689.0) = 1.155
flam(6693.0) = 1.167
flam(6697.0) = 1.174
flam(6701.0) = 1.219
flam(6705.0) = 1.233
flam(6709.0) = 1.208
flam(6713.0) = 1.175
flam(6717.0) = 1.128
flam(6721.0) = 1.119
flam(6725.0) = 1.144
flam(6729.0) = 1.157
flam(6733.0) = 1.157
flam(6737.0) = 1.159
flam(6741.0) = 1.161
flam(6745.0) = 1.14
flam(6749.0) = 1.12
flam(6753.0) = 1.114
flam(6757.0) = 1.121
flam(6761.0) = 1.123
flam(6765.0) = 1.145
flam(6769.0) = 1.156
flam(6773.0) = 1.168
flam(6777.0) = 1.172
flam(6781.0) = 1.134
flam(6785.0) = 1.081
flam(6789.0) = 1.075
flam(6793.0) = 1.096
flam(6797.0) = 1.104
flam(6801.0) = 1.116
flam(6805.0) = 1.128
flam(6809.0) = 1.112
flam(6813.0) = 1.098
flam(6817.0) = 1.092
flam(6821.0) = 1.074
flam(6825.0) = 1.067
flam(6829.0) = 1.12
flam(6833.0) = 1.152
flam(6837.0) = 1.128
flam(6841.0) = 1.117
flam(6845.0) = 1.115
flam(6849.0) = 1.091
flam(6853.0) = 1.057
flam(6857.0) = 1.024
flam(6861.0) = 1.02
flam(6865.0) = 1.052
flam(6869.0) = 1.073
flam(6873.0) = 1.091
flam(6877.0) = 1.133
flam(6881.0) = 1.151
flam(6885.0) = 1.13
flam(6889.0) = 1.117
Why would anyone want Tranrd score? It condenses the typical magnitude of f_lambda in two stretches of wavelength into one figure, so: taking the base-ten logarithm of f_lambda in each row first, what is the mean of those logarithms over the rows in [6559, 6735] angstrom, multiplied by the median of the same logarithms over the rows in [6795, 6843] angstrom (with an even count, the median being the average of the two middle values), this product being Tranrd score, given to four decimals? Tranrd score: 0.0056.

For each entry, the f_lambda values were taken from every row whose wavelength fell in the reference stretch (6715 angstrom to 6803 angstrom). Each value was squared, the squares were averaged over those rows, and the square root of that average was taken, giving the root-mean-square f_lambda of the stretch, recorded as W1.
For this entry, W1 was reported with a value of 1.13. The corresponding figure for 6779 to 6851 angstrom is 1.11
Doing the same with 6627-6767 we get 1.22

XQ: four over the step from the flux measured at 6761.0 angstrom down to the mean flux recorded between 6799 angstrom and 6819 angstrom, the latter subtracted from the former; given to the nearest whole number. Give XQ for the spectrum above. 290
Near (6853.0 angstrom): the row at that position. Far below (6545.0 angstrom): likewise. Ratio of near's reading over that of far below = 0.67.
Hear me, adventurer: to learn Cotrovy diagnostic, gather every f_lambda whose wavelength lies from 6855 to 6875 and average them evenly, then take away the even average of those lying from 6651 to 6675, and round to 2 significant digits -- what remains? -0.23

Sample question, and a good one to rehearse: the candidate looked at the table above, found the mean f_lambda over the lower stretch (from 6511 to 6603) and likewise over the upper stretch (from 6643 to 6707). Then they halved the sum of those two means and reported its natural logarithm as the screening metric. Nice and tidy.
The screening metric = 0.32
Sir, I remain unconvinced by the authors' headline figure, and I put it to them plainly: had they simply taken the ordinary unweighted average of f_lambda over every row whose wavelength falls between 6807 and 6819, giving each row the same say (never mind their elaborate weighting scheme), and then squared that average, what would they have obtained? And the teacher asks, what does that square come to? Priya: 1.2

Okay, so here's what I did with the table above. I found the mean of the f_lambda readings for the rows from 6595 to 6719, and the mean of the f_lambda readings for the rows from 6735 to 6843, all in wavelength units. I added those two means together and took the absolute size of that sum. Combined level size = 2.43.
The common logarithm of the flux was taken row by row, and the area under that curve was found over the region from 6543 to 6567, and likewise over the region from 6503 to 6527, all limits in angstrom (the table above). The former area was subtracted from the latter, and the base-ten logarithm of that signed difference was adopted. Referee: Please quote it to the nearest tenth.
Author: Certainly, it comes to -1.0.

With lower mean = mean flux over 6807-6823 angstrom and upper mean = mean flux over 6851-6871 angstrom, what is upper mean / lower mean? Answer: 0.96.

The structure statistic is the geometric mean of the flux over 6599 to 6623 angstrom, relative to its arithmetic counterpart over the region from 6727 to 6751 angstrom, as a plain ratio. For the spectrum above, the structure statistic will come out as 1.26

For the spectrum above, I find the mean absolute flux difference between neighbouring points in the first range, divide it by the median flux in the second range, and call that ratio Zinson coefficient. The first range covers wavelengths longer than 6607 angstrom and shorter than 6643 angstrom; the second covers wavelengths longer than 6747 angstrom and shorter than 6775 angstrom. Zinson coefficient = 0.0181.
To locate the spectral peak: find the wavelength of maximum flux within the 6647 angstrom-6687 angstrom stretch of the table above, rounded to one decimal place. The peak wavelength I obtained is 6649.0 angstrom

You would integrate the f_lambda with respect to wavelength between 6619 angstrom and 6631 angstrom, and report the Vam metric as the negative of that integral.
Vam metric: -16.5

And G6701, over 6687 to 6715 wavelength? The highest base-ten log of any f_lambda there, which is 0.091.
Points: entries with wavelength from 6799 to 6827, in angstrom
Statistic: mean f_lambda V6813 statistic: 1.1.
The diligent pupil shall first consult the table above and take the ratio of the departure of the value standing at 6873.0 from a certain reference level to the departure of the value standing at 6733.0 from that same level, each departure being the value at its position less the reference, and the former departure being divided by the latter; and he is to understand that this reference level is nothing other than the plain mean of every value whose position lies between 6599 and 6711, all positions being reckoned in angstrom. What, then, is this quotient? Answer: 1.4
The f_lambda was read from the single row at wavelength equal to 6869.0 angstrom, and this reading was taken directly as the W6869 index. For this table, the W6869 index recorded 1.073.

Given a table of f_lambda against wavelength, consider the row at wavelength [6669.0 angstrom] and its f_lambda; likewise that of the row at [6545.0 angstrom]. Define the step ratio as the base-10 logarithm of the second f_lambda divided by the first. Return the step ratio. 0.074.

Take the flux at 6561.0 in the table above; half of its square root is 0.602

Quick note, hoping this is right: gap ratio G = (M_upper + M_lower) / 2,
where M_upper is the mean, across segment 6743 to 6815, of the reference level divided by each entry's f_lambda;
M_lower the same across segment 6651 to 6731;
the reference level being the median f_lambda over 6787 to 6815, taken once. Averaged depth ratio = 0.95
